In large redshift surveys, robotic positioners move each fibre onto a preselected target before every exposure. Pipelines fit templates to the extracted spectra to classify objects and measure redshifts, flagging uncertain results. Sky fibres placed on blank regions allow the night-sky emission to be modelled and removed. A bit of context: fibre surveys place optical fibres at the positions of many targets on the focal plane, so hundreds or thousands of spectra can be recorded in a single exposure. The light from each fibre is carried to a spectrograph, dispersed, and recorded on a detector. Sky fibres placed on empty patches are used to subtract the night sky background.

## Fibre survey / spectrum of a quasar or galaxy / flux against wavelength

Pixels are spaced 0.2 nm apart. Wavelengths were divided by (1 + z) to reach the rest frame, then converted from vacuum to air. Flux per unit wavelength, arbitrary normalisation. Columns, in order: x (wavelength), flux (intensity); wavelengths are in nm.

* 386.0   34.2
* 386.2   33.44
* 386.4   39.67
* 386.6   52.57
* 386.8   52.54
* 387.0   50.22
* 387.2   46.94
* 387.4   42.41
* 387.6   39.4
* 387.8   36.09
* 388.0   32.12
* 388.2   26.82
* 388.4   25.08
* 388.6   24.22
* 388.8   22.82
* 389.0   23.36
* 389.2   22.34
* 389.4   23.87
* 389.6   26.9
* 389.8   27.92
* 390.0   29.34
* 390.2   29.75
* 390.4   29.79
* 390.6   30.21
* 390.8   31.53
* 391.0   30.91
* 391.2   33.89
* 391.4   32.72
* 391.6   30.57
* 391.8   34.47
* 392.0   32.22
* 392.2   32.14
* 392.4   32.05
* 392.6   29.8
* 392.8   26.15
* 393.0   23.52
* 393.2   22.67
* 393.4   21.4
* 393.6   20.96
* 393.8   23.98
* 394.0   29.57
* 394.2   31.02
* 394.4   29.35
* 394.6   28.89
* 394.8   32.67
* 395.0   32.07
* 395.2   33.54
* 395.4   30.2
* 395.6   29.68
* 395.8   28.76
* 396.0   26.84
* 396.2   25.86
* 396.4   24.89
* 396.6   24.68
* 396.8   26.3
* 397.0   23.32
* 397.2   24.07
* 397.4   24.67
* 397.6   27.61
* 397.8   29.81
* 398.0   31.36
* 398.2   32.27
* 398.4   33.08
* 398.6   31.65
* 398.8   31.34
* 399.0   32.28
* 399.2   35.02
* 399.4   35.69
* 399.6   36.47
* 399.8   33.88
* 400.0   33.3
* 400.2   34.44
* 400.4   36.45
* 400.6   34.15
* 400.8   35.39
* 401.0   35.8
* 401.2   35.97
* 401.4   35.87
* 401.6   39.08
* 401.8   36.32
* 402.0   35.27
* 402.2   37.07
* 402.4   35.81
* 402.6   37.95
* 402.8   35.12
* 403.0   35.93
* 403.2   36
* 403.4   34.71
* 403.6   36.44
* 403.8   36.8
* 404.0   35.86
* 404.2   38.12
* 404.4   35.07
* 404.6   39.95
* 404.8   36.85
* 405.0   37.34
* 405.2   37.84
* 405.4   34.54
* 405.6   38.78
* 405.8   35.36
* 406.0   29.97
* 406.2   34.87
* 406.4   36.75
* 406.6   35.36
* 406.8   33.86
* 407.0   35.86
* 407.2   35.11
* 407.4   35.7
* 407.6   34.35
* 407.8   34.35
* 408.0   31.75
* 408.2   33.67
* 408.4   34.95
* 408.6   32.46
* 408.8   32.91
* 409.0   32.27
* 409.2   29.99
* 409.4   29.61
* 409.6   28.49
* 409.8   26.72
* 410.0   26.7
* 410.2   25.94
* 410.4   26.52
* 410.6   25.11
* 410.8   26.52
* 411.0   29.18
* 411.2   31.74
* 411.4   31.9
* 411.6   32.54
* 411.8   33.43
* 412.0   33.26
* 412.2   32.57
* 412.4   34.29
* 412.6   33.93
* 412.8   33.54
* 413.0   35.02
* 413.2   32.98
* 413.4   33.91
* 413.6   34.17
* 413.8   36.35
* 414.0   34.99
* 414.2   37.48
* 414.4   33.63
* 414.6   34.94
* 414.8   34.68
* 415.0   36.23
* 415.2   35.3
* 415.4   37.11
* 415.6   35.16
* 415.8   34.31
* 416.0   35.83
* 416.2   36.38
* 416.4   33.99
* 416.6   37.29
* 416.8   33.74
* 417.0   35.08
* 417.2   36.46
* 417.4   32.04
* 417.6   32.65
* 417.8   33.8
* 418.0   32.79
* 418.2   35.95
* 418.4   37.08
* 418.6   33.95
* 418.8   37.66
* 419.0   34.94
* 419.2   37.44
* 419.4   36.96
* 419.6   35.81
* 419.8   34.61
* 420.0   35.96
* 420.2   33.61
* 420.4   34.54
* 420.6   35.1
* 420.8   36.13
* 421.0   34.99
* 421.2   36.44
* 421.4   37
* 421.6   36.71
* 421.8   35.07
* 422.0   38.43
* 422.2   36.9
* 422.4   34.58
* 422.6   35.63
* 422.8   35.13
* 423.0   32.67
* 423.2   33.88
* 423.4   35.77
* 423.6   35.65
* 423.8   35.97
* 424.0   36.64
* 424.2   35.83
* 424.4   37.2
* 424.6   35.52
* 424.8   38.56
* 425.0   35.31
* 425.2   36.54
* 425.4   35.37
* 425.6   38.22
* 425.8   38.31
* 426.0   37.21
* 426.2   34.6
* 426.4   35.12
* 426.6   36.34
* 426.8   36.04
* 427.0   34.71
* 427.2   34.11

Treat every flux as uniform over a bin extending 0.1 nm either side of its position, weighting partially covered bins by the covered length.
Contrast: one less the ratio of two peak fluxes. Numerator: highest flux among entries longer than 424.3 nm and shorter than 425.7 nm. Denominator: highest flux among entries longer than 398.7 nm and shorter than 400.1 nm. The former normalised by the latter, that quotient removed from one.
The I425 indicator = -0.057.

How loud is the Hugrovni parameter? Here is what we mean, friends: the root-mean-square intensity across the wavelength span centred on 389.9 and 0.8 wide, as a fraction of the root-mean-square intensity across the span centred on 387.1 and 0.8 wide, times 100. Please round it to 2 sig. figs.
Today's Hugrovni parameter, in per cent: 59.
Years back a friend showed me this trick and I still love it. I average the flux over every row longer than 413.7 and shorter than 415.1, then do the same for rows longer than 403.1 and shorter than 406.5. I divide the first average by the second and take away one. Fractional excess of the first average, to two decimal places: -0.02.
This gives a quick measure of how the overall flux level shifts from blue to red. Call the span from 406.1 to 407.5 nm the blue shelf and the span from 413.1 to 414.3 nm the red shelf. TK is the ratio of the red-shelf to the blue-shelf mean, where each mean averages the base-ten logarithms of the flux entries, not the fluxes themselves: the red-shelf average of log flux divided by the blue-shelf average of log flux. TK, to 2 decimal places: 1.00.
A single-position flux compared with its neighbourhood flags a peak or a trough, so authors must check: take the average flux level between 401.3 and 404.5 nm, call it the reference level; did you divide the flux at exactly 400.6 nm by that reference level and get 0.94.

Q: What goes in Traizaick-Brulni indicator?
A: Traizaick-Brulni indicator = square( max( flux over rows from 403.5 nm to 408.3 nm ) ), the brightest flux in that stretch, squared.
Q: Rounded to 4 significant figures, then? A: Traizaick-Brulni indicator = 1596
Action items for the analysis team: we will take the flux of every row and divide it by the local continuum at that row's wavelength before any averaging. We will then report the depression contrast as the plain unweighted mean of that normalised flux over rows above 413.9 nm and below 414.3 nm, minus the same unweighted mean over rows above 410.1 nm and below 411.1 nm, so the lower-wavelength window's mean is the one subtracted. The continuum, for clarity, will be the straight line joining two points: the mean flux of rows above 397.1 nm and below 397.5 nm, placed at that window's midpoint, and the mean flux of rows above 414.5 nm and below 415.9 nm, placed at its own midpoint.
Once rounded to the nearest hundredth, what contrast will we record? 0.23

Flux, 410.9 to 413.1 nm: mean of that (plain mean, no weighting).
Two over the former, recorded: 0.061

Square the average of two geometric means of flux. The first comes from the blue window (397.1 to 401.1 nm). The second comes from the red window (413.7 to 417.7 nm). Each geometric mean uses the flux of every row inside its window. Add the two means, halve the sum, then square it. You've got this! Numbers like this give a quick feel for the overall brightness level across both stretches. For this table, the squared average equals 1135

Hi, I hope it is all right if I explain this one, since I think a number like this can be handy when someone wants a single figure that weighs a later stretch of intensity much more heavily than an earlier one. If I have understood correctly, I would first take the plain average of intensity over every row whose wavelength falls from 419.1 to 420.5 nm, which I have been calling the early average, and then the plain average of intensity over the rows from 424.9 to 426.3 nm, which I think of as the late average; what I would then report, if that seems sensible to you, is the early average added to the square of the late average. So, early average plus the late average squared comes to 1368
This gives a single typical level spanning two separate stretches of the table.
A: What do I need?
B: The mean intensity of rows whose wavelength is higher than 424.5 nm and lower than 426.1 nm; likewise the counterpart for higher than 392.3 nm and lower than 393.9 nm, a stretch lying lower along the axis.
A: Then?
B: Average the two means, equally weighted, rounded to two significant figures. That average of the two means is 31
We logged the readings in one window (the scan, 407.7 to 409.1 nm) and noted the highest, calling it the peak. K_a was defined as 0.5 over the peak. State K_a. 0.0143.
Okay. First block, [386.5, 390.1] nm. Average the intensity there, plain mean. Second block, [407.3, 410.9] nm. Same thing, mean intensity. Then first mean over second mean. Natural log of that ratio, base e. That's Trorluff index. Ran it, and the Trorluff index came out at 0.10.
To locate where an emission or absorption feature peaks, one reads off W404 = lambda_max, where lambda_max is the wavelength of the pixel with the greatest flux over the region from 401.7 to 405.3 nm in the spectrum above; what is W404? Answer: 404.6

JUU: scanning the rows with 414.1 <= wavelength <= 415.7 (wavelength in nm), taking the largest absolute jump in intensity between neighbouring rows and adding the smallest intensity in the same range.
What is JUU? 37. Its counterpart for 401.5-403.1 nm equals 38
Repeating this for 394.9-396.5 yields 28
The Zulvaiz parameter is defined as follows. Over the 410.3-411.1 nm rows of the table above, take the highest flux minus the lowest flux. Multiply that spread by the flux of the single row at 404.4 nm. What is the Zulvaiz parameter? 143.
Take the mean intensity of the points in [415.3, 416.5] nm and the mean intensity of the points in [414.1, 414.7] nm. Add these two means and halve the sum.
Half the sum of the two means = 35.4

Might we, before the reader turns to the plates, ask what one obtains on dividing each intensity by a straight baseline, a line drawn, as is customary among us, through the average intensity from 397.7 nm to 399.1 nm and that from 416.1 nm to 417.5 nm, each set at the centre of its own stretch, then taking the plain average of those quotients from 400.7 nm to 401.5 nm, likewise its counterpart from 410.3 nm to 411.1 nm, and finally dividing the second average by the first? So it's 0.71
